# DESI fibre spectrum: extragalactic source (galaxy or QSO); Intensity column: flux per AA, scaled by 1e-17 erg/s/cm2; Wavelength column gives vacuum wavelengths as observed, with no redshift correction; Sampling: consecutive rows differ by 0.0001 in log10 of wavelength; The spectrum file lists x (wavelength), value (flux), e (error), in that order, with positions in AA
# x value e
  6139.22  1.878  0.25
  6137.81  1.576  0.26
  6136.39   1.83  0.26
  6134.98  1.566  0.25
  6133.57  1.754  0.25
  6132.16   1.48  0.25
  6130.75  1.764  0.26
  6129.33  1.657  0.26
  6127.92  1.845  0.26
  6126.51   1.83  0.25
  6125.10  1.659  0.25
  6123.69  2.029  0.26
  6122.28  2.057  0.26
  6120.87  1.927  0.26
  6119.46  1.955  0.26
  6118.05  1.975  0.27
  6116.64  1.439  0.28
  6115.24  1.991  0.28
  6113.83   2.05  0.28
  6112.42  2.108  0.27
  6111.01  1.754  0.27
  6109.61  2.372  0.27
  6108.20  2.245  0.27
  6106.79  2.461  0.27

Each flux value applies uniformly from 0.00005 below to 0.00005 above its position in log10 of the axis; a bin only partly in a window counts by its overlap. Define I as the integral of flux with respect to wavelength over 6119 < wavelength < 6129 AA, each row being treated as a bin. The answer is 19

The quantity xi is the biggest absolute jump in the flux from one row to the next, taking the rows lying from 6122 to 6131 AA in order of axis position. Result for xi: 0.37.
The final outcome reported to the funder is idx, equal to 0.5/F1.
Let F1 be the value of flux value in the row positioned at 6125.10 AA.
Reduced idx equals 0.30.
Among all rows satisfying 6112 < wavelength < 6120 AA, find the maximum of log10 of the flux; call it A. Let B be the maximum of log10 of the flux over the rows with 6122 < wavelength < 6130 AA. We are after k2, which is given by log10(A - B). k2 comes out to -1.97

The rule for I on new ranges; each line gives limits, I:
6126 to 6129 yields 5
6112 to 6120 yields 15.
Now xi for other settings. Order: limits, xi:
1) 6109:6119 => 0.62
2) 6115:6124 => 0.55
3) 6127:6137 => 0.28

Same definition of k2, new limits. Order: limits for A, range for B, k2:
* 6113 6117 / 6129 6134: -1.19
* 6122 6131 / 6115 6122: -1.85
